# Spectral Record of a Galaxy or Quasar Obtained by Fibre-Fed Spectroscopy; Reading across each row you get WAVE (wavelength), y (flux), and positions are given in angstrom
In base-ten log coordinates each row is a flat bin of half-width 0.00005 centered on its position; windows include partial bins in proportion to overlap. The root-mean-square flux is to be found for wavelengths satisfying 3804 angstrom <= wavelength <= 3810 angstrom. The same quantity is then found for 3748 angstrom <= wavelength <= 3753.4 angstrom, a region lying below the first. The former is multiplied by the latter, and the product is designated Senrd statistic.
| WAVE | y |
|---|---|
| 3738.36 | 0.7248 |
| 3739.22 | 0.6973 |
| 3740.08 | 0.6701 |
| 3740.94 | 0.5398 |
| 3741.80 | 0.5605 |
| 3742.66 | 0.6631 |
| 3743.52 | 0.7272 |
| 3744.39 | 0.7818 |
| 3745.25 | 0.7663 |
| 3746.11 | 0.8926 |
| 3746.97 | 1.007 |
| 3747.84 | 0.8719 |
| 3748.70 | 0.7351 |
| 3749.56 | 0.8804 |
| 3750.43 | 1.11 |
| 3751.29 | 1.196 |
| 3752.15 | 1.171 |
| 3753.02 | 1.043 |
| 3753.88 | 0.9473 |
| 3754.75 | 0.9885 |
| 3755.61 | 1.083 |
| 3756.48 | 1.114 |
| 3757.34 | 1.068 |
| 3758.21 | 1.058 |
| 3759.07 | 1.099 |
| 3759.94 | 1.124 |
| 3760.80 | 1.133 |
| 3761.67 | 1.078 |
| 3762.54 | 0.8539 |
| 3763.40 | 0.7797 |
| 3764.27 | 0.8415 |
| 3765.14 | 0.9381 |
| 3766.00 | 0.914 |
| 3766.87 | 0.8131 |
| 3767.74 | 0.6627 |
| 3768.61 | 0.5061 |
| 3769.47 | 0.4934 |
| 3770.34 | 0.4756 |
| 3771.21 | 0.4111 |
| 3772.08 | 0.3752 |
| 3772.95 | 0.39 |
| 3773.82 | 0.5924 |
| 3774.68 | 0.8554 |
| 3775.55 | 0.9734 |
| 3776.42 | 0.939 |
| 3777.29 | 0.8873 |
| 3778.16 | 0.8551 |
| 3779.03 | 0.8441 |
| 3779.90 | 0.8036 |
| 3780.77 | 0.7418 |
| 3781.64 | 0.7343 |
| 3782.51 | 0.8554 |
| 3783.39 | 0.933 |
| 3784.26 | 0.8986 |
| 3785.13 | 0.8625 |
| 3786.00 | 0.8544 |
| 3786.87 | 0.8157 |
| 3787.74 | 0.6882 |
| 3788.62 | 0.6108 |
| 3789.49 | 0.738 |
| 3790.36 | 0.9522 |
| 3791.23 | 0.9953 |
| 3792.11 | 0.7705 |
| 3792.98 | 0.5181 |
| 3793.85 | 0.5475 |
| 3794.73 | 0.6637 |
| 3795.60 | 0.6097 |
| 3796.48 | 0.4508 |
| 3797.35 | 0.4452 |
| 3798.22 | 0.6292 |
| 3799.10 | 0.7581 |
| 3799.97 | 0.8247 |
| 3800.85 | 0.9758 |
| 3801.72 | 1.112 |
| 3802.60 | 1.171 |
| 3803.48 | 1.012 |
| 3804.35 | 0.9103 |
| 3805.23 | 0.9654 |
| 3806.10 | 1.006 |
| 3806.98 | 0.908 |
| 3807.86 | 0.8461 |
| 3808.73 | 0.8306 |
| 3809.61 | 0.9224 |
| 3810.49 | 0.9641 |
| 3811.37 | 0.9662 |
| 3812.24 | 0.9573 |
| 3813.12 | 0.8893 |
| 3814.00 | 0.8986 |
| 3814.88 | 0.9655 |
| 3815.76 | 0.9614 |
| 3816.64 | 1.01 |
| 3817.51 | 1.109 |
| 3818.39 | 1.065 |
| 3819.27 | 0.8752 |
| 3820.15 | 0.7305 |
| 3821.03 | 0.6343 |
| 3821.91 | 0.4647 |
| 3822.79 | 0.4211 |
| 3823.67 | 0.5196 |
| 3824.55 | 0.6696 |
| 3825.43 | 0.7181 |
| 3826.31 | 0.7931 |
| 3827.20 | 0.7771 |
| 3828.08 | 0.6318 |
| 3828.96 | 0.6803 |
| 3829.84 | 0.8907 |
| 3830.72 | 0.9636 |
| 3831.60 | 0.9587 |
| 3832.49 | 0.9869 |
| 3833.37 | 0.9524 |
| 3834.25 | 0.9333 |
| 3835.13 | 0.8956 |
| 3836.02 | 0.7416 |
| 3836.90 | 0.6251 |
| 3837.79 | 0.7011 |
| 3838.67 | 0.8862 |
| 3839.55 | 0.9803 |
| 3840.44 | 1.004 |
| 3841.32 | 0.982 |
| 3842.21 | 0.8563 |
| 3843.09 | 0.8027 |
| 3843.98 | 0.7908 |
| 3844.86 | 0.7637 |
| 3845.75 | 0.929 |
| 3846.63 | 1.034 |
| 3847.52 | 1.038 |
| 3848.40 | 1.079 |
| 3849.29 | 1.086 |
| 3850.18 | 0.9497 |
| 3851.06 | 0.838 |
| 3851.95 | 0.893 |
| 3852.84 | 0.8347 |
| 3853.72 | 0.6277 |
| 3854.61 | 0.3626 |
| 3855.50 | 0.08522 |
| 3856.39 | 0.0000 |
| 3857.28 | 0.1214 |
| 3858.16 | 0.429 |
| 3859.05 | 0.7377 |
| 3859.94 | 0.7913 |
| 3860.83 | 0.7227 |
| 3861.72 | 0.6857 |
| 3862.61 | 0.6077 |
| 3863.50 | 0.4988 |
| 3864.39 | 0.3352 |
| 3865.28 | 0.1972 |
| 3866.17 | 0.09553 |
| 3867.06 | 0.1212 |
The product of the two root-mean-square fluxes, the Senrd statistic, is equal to 0.9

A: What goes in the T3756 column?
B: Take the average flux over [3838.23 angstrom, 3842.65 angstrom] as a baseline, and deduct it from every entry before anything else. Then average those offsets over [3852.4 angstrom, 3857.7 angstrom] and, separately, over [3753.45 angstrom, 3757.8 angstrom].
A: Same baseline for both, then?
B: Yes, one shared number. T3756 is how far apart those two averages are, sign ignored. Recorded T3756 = 0.70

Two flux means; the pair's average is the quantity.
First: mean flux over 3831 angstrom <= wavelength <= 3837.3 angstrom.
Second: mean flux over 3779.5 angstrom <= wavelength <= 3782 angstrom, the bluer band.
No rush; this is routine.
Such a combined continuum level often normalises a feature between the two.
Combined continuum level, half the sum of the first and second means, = 0.82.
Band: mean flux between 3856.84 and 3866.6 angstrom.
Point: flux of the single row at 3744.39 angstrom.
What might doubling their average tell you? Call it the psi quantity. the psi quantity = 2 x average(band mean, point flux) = 1.26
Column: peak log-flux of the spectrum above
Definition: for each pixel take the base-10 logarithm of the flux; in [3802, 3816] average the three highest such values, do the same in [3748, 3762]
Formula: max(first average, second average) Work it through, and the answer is 0.07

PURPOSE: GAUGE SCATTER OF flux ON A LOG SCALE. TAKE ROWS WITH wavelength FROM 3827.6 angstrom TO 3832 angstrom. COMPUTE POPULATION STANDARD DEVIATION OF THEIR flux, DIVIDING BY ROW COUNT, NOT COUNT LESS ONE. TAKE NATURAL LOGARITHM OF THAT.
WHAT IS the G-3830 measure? -2.0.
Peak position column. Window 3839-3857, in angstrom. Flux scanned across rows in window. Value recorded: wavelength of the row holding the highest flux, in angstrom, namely 3849.29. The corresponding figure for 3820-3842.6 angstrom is 3840.44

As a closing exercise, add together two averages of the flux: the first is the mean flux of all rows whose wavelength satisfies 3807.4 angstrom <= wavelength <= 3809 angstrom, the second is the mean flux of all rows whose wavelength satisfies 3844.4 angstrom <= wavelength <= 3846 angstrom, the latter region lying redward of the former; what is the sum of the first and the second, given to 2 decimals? 1.68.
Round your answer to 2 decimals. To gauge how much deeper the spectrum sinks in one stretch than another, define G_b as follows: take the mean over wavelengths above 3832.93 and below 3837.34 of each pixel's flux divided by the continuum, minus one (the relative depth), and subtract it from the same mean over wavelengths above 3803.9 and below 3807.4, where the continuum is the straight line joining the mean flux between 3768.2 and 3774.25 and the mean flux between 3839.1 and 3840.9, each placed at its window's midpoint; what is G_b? 0.43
